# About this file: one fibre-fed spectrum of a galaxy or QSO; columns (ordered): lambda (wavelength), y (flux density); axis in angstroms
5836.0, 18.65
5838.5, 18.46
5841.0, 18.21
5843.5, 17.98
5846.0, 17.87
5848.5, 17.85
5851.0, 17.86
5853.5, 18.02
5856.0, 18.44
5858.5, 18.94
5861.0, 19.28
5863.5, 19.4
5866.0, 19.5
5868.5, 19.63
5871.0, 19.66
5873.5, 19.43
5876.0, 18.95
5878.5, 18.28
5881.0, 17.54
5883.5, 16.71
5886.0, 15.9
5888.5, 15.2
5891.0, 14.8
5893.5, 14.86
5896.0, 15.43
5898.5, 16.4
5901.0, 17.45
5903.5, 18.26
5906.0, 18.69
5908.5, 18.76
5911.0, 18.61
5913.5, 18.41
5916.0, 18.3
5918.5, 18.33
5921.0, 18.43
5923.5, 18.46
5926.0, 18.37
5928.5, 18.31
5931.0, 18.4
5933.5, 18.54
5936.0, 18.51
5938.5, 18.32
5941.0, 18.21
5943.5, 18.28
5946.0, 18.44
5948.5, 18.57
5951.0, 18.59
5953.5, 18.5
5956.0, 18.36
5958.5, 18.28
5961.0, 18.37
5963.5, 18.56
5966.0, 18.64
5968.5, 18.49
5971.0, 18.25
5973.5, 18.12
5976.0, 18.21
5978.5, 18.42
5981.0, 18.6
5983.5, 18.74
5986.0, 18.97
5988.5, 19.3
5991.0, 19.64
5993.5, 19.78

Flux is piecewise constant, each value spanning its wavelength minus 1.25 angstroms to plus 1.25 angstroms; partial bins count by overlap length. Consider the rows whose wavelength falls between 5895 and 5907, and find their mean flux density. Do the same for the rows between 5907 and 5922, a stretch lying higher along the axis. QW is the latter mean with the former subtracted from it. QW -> 1.2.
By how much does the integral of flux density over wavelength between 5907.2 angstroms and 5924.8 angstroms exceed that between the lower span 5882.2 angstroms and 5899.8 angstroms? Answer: 50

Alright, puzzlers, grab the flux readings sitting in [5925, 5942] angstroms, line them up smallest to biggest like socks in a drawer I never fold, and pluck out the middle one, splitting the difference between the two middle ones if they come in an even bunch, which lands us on 18.4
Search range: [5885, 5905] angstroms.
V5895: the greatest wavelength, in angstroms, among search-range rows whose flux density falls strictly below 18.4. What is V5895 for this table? 5903.5 angstroms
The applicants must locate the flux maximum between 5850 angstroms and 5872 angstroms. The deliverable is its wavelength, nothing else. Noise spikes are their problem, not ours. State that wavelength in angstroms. 5871.0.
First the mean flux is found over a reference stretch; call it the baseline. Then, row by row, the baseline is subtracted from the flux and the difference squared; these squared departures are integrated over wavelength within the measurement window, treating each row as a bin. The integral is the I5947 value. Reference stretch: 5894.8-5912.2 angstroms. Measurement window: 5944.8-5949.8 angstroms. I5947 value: 3.6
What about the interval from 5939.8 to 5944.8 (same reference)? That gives 1.7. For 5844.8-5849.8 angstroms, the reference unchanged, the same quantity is 0.2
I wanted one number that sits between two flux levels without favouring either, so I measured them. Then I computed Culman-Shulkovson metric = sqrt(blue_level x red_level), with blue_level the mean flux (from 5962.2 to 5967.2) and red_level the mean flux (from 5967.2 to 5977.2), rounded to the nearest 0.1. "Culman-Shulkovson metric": 18.4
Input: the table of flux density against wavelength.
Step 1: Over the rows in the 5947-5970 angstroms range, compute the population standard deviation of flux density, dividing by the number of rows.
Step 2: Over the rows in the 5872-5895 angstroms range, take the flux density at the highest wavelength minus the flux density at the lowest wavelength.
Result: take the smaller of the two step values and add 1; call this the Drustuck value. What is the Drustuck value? -3.6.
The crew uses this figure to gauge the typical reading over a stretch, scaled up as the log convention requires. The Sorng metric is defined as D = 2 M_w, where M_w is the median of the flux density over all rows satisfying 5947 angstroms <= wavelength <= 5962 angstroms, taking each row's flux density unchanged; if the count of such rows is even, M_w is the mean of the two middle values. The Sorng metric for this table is 36.9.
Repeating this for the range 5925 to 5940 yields 36.8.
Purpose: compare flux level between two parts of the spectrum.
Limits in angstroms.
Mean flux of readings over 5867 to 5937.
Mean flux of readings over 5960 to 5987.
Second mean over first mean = 1.04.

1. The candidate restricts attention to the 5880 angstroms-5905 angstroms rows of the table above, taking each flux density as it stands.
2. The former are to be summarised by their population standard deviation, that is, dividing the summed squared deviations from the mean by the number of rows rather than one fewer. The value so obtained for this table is 1.2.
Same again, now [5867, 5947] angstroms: 1.3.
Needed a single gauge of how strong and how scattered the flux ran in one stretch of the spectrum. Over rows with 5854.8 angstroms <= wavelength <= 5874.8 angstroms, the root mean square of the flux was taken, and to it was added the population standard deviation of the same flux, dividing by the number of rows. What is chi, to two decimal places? 19.67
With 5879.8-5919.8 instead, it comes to 18.59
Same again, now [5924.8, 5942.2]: 18.49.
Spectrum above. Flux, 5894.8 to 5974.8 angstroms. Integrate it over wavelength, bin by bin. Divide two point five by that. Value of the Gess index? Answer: 0.0017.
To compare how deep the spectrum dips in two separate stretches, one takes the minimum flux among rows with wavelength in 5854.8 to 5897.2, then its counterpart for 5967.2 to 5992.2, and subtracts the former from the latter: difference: 3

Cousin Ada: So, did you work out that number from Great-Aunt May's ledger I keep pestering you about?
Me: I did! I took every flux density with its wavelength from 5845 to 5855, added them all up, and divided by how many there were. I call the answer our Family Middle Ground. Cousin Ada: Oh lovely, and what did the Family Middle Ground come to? 17.9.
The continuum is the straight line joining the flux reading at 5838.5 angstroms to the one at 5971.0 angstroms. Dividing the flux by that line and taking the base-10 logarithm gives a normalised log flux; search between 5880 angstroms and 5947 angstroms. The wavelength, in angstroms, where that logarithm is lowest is 5891.0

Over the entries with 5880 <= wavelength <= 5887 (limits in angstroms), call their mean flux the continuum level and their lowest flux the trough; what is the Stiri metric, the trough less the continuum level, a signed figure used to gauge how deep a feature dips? -0.82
